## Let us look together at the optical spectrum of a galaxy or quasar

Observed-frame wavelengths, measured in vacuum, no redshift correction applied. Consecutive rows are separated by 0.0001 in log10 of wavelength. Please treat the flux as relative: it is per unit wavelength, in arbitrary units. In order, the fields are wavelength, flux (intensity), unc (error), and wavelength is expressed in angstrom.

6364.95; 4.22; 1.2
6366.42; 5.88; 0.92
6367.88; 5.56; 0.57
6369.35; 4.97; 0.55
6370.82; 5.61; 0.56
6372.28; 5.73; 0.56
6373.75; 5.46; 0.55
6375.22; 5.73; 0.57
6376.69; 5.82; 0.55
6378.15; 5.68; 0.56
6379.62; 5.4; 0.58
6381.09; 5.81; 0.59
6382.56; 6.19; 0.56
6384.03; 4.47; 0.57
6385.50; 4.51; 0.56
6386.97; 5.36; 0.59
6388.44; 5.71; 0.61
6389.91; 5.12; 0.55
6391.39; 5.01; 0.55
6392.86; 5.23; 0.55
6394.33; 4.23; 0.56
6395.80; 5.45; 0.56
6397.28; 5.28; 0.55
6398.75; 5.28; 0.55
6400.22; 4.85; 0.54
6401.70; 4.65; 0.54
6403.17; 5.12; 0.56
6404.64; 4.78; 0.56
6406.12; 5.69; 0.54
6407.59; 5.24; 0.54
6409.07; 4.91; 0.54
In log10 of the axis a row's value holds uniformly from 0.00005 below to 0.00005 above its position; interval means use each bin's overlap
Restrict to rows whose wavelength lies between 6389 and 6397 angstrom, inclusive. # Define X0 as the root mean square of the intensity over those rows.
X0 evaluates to 5.03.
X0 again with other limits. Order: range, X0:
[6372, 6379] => 5.69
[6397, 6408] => 5.12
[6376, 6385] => 5.59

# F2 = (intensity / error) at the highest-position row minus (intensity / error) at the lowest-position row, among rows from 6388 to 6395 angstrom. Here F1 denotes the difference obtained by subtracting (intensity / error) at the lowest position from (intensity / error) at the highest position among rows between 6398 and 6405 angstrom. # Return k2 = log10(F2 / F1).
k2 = 0.2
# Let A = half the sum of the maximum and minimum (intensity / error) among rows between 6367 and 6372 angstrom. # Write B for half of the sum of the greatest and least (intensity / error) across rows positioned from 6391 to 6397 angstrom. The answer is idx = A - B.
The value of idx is 0.9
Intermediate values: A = 9.5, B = 8.6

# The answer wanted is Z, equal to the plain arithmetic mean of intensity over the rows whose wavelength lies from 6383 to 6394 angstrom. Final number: 5.06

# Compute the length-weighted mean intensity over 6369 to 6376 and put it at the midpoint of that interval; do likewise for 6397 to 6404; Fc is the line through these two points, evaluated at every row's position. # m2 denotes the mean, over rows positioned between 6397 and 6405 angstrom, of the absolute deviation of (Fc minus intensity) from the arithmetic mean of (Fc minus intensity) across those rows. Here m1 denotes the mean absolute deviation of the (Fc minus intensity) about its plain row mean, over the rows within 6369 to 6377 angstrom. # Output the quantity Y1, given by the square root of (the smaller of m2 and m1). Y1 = 0.460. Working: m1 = 0.24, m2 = 0.211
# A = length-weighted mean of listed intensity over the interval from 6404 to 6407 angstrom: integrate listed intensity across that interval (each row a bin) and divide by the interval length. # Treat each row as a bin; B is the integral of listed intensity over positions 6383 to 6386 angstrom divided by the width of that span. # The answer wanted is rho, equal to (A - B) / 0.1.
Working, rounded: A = 5.25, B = 4.66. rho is 5.9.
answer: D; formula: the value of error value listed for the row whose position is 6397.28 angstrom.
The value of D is 0.550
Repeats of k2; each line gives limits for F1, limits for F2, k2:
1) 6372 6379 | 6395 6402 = 1.1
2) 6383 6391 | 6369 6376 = -0.2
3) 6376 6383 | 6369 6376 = 0.3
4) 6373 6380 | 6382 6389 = 0.4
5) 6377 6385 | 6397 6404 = -0.7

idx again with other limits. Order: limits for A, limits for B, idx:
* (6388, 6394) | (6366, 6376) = 1.0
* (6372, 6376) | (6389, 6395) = 1.5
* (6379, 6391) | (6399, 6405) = 0.6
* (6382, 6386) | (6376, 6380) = -0.5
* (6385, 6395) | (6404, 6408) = -1.0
